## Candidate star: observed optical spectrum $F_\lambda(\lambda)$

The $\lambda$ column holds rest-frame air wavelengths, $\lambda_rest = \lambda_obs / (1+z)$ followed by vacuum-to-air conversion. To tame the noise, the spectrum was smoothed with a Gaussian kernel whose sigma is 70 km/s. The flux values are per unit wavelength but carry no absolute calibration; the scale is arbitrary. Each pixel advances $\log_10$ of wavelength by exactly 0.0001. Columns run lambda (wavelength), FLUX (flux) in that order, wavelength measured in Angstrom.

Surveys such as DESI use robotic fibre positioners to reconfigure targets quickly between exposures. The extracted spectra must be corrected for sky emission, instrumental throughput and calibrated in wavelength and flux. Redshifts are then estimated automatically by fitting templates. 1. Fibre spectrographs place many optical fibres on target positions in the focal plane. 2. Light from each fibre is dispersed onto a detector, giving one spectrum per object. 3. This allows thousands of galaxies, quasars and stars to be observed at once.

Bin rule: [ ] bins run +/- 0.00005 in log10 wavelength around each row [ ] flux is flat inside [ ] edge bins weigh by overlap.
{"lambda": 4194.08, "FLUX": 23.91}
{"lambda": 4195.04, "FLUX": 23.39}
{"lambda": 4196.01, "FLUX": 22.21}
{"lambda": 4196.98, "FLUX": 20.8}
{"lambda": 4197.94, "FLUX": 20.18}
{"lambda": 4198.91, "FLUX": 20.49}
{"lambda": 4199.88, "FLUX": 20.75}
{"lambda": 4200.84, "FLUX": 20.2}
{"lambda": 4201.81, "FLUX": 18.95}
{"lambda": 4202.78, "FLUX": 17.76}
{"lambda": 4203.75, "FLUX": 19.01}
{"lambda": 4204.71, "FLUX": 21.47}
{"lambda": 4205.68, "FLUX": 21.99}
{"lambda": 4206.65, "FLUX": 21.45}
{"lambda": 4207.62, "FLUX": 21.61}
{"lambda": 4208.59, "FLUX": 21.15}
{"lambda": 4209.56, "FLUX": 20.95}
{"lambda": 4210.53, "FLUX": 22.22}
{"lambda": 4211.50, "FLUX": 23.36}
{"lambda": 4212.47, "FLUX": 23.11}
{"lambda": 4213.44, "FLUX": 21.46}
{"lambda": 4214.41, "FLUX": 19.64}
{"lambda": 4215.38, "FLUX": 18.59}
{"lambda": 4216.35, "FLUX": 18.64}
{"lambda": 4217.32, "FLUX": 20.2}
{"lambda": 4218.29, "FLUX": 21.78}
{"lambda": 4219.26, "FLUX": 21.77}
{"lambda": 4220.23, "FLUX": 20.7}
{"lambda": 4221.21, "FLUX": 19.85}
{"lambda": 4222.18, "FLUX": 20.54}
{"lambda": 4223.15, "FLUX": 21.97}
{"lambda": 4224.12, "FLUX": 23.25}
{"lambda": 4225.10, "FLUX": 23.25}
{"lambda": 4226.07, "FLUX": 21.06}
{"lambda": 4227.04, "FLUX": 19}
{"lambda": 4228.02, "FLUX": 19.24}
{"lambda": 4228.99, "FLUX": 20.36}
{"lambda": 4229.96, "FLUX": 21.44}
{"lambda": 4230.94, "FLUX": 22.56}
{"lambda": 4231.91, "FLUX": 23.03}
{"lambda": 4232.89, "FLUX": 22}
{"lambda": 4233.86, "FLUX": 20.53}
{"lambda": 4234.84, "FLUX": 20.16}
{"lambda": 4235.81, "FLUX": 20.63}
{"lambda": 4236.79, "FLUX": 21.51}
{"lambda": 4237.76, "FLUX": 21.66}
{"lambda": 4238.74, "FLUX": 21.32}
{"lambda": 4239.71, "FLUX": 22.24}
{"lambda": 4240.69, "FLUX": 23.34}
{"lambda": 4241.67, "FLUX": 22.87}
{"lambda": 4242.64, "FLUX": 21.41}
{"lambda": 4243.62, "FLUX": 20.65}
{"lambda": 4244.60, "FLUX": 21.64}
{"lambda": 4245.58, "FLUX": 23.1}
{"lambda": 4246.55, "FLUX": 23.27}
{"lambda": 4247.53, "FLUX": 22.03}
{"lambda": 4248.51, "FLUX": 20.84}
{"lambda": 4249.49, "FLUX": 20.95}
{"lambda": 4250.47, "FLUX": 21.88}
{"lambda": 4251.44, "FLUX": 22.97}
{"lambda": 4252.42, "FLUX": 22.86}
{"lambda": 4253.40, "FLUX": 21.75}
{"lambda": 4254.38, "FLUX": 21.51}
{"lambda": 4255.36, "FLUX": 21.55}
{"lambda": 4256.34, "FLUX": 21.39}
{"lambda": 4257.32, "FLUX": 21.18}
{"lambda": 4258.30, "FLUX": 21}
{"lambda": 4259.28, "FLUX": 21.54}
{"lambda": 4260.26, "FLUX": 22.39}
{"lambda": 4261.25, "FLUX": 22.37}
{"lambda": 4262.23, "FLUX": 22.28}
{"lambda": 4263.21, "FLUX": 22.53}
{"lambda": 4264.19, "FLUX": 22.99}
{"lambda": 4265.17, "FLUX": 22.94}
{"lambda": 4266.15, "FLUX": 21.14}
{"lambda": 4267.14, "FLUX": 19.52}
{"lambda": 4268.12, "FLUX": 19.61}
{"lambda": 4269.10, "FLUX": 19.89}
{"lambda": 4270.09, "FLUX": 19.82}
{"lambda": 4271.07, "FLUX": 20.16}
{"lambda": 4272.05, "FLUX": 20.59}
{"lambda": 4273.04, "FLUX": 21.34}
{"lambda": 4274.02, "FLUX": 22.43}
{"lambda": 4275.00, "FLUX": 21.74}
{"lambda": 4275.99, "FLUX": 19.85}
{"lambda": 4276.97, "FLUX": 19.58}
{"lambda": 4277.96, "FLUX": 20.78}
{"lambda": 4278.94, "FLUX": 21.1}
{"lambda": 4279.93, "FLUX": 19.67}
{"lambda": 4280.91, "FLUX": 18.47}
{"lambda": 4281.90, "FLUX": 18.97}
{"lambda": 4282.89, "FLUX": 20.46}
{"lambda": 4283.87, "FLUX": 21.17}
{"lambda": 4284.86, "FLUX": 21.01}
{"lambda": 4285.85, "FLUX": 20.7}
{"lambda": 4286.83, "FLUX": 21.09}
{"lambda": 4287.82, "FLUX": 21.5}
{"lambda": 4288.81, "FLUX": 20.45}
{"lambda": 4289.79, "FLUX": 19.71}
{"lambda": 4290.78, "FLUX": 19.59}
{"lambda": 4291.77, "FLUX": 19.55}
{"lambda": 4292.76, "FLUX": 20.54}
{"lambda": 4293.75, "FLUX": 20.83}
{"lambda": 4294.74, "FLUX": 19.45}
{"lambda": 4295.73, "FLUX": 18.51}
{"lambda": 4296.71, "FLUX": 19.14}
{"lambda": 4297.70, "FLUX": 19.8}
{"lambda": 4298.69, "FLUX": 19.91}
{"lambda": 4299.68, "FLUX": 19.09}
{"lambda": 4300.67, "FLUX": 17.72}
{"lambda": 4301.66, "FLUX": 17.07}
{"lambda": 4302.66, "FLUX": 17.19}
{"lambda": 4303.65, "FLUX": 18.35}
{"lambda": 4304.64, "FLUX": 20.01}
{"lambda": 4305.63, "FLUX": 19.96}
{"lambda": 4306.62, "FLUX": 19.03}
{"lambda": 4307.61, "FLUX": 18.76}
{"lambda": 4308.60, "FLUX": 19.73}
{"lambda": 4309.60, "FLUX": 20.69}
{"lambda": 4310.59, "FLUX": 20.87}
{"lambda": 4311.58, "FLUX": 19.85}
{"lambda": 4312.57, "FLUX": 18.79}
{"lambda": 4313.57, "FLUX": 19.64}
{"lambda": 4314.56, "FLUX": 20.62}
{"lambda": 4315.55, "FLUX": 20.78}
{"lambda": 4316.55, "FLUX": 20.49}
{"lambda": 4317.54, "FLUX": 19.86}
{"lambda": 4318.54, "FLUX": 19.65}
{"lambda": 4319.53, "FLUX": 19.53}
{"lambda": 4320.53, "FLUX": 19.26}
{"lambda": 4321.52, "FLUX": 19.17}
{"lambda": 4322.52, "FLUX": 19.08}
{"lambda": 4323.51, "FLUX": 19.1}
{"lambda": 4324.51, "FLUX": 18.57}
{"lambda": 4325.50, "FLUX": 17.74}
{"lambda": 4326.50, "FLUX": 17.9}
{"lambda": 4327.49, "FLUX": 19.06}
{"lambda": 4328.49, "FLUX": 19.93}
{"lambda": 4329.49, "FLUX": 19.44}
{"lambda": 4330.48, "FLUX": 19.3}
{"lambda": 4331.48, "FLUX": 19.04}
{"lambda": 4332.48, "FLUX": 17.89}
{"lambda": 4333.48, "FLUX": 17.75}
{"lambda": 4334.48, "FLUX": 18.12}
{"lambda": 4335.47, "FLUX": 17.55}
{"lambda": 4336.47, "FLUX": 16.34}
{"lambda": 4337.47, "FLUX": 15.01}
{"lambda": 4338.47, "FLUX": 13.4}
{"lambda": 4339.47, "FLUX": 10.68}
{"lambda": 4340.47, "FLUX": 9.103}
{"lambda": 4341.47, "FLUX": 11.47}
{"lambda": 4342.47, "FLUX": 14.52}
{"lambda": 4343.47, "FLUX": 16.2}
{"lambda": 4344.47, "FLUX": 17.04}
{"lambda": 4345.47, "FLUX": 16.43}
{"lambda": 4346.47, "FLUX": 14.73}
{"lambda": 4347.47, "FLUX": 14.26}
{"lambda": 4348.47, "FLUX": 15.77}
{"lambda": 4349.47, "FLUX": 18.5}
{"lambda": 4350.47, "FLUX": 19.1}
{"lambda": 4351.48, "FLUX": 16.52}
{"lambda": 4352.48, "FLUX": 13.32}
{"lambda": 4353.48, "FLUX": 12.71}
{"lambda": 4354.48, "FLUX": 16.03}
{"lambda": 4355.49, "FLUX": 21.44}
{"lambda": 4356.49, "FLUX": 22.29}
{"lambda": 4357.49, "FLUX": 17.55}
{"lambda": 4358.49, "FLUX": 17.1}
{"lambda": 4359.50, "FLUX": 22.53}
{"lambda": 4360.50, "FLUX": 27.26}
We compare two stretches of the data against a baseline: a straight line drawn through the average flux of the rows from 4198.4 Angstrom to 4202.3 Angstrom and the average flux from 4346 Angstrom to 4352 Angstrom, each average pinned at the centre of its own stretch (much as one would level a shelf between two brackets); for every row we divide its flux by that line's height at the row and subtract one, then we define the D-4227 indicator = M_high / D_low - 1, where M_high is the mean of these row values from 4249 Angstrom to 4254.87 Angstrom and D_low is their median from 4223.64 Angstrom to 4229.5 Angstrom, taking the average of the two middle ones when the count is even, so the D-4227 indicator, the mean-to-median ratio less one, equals 1.5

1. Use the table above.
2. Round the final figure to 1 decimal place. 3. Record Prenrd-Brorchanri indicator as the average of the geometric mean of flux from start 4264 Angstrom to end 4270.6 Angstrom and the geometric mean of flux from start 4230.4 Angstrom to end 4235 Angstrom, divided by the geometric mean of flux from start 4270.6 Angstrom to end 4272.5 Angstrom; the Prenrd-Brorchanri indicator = 1.0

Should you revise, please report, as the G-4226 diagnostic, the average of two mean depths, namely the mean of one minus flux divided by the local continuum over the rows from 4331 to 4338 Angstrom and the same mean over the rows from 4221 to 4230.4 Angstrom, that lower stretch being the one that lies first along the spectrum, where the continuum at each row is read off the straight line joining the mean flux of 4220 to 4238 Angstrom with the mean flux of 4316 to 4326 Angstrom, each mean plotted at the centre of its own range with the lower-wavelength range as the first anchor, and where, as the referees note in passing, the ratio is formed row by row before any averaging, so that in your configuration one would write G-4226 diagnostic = 0.048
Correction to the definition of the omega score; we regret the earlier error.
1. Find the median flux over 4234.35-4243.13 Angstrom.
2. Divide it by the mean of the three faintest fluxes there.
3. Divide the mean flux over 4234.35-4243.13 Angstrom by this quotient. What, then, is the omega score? 20.9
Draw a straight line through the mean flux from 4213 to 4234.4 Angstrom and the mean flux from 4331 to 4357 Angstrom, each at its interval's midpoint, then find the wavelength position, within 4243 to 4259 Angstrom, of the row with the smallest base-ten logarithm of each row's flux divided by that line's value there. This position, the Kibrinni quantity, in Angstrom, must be 4243.62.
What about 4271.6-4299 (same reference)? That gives 4280.91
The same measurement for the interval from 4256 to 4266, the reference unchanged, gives 4258.30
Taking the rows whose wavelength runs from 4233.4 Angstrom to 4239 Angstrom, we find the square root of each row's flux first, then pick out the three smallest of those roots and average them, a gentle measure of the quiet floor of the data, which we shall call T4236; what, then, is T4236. 4.52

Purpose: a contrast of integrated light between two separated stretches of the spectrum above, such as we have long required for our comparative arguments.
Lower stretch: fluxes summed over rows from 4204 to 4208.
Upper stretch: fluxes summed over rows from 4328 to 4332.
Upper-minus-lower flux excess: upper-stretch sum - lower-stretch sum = -8.8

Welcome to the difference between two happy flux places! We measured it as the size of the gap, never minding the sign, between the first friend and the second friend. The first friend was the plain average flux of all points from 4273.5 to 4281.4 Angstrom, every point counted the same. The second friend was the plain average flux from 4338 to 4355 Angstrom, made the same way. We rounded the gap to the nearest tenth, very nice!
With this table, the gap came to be 5.8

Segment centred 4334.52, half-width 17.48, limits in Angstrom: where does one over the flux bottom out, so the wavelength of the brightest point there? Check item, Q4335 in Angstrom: 4328.49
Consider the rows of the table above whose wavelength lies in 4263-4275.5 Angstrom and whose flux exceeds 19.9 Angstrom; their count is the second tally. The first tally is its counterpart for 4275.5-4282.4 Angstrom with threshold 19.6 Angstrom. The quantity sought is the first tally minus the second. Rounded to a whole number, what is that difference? -5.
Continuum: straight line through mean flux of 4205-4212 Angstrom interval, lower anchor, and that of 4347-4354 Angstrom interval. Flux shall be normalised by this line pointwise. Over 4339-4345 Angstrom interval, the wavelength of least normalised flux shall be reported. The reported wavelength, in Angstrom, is 4340.47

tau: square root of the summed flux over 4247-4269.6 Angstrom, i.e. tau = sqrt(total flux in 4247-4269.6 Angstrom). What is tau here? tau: 22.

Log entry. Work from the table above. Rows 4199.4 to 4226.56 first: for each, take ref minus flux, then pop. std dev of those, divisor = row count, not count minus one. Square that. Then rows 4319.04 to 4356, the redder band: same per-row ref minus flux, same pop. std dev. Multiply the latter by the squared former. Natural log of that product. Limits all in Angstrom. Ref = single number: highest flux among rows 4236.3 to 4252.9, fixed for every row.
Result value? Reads 1.8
